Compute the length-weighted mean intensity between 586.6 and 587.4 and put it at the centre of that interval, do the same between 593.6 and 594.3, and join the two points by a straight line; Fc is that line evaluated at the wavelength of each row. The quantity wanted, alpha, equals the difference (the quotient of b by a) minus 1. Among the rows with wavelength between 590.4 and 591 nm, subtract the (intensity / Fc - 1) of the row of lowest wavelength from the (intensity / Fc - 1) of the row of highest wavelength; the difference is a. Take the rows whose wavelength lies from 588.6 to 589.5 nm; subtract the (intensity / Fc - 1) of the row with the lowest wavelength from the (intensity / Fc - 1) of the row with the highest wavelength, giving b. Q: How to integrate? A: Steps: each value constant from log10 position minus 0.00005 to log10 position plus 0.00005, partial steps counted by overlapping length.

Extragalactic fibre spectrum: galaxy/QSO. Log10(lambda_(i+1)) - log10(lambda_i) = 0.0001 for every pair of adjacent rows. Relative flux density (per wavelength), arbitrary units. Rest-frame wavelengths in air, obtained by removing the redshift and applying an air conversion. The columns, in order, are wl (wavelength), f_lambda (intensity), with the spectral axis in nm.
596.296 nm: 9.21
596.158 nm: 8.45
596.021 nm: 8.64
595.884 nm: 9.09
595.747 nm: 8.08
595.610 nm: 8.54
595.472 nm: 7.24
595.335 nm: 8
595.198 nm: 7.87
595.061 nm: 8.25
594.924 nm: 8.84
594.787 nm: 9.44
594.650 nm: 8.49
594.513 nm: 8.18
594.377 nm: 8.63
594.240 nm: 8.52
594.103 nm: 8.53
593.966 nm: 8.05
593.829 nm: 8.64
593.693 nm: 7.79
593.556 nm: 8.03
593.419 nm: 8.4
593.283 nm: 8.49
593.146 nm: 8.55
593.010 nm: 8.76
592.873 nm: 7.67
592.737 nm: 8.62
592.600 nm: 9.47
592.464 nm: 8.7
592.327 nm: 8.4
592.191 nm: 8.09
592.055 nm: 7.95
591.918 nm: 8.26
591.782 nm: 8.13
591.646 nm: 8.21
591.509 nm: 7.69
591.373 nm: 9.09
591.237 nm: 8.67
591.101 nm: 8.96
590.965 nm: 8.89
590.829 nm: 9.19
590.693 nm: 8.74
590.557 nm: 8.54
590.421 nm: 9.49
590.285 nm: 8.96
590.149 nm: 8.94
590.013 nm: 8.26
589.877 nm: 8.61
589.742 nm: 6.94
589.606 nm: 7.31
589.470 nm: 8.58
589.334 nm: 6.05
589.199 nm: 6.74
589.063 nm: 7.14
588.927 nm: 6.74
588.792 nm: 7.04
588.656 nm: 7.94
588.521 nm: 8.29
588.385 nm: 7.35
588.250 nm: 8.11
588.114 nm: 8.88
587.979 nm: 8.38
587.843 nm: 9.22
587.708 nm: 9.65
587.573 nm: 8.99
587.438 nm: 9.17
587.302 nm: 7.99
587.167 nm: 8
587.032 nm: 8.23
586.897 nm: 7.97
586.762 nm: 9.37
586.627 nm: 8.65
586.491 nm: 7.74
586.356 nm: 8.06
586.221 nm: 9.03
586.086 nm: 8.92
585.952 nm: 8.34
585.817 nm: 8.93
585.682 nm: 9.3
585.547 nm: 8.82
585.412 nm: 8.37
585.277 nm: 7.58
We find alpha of -2.1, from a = -0.07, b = 0.08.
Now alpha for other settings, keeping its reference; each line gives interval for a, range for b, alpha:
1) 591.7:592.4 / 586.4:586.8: 4.8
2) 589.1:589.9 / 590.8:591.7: -1.5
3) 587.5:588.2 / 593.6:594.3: -8.3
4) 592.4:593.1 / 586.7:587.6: -6.4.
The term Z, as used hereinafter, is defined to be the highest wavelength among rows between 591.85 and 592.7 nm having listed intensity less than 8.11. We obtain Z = 592.191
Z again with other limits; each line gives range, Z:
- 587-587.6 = 587.302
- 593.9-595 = 593.966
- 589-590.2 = 589.742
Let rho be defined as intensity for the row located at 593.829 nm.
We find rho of 8.64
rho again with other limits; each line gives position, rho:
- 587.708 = 9.65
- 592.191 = 8.09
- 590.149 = 8.94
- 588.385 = 7.35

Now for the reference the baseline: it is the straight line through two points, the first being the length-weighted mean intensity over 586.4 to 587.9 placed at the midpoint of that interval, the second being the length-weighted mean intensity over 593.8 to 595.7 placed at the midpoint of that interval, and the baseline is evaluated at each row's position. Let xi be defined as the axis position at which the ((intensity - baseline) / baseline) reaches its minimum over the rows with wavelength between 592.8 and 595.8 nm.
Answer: 595.472 nm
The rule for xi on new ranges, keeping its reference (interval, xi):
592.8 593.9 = 592.873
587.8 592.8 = 589.334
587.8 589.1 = 588.927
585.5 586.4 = 586.356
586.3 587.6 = 586.491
